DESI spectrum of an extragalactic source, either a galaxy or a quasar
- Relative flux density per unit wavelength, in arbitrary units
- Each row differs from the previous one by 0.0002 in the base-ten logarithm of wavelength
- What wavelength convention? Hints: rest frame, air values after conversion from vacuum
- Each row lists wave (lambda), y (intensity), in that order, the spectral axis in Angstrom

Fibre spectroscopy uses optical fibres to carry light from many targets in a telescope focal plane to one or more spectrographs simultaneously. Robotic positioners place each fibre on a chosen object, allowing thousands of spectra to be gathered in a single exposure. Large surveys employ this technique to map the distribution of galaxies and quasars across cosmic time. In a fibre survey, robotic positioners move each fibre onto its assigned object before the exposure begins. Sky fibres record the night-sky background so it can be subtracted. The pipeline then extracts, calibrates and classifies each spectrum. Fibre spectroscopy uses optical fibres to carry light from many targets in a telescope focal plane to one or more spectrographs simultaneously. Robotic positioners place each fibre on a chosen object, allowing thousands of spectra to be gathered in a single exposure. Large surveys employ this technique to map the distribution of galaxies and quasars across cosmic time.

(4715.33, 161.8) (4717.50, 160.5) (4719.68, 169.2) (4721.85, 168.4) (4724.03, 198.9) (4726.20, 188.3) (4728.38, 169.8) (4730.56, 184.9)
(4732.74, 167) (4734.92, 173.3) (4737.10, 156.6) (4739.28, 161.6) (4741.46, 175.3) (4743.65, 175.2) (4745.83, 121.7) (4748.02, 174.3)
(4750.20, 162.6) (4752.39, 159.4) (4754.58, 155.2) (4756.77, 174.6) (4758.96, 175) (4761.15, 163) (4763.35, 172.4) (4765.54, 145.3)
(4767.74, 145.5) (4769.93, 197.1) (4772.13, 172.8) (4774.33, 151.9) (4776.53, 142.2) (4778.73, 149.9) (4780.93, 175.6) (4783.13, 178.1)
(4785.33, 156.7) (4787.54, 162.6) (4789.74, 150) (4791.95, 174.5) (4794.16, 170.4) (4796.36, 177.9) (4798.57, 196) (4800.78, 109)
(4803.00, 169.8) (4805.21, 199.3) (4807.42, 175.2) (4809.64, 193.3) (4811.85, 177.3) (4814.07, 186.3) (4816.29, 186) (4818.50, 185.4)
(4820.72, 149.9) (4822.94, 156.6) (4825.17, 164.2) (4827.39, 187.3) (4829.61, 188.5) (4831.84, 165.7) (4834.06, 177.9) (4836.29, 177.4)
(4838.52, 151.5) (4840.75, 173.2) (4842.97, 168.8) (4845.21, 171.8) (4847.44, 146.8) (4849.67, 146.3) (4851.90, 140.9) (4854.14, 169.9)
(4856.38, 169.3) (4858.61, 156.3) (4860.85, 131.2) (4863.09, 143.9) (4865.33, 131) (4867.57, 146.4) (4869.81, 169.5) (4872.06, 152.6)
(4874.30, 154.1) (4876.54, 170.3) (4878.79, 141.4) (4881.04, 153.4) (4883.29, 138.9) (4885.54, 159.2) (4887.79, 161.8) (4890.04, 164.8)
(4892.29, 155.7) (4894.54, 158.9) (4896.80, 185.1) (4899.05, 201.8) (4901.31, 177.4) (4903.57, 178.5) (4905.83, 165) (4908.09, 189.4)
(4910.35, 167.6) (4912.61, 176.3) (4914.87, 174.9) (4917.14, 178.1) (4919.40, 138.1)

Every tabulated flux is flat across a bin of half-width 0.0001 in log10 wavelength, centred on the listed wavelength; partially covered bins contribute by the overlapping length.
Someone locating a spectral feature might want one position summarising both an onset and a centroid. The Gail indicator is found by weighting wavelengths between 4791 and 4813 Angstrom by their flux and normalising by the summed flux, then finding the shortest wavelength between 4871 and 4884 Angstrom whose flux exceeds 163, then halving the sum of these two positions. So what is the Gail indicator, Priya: 4839.3 Angstrom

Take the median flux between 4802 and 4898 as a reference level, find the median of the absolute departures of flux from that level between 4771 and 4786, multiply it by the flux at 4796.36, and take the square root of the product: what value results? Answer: 47.9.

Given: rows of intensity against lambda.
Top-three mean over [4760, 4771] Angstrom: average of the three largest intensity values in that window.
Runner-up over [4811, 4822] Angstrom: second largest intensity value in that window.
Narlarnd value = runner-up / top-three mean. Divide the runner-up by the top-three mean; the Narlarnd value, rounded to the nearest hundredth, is 1.05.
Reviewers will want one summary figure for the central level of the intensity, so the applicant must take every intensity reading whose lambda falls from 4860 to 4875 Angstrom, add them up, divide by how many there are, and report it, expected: 147.0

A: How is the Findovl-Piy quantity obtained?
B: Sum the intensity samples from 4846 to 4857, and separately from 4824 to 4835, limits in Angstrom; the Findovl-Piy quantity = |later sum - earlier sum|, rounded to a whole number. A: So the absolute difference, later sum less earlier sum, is 110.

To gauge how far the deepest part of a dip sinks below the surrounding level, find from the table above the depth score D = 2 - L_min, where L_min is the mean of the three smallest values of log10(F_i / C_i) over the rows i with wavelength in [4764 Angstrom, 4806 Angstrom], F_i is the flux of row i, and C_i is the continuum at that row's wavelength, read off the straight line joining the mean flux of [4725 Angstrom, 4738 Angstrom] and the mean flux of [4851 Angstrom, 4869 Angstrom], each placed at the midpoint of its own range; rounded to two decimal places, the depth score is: 2.10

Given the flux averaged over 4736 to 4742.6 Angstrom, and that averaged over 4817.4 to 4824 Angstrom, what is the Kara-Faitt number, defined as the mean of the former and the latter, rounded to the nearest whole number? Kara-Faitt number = 164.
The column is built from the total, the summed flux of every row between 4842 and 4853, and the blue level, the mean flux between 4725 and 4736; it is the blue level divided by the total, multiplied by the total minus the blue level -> 136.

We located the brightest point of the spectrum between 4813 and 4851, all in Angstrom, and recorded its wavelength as 4829.61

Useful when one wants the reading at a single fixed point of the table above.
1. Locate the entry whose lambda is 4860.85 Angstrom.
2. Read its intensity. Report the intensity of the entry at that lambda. 131.2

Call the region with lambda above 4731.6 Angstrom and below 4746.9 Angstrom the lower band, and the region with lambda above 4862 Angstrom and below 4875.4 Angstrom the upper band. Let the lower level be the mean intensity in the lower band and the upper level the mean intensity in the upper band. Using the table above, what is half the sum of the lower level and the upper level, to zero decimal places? 156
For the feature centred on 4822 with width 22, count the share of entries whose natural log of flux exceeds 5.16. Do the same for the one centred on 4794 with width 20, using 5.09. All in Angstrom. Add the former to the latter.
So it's 1.3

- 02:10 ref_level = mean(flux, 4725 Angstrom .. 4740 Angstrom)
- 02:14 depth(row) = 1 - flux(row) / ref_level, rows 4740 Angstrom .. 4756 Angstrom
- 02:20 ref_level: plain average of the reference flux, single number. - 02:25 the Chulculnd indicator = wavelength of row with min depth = 4741.46 Angstrom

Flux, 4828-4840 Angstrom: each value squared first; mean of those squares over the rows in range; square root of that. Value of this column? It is 173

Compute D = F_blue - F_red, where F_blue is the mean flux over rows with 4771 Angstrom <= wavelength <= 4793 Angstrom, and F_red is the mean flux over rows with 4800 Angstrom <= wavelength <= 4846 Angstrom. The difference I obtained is -11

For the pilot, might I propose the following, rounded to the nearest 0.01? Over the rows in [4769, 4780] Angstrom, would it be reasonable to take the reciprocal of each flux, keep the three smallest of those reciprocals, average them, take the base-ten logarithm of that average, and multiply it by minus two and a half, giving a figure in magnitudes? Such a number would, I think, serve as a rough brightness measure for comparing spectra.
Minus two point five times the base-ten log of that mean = 5.59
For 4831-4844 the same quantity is 5.61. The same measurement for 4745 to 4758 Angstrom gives 5.58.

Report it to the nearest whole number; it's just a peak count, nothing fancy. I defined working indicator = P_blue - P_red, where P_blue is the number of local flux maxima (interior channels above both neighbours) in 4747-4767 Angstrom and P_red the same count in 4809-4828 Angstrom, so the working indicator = 1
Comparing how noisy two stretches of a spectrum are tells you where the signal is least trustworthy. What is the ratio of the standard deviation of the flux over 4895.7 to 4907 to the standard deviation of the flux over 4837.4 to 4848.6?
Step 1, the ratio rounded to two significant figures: 1.1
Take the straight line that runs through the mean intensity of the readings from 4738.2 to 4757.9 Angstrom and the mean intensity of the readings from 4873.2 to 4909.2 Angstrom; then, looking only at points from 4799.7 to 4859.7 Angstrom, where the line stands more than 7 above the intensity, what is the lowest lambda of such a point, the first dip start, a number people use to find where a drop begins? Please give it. 4800.78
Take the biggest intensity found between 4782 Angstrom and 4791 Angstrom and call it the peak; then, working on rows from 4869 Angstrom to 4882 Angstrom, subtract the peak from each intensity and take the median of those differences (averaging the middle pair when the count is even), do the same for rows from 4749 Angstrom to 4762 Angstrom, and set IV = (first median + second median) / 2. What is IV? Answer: -19.8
